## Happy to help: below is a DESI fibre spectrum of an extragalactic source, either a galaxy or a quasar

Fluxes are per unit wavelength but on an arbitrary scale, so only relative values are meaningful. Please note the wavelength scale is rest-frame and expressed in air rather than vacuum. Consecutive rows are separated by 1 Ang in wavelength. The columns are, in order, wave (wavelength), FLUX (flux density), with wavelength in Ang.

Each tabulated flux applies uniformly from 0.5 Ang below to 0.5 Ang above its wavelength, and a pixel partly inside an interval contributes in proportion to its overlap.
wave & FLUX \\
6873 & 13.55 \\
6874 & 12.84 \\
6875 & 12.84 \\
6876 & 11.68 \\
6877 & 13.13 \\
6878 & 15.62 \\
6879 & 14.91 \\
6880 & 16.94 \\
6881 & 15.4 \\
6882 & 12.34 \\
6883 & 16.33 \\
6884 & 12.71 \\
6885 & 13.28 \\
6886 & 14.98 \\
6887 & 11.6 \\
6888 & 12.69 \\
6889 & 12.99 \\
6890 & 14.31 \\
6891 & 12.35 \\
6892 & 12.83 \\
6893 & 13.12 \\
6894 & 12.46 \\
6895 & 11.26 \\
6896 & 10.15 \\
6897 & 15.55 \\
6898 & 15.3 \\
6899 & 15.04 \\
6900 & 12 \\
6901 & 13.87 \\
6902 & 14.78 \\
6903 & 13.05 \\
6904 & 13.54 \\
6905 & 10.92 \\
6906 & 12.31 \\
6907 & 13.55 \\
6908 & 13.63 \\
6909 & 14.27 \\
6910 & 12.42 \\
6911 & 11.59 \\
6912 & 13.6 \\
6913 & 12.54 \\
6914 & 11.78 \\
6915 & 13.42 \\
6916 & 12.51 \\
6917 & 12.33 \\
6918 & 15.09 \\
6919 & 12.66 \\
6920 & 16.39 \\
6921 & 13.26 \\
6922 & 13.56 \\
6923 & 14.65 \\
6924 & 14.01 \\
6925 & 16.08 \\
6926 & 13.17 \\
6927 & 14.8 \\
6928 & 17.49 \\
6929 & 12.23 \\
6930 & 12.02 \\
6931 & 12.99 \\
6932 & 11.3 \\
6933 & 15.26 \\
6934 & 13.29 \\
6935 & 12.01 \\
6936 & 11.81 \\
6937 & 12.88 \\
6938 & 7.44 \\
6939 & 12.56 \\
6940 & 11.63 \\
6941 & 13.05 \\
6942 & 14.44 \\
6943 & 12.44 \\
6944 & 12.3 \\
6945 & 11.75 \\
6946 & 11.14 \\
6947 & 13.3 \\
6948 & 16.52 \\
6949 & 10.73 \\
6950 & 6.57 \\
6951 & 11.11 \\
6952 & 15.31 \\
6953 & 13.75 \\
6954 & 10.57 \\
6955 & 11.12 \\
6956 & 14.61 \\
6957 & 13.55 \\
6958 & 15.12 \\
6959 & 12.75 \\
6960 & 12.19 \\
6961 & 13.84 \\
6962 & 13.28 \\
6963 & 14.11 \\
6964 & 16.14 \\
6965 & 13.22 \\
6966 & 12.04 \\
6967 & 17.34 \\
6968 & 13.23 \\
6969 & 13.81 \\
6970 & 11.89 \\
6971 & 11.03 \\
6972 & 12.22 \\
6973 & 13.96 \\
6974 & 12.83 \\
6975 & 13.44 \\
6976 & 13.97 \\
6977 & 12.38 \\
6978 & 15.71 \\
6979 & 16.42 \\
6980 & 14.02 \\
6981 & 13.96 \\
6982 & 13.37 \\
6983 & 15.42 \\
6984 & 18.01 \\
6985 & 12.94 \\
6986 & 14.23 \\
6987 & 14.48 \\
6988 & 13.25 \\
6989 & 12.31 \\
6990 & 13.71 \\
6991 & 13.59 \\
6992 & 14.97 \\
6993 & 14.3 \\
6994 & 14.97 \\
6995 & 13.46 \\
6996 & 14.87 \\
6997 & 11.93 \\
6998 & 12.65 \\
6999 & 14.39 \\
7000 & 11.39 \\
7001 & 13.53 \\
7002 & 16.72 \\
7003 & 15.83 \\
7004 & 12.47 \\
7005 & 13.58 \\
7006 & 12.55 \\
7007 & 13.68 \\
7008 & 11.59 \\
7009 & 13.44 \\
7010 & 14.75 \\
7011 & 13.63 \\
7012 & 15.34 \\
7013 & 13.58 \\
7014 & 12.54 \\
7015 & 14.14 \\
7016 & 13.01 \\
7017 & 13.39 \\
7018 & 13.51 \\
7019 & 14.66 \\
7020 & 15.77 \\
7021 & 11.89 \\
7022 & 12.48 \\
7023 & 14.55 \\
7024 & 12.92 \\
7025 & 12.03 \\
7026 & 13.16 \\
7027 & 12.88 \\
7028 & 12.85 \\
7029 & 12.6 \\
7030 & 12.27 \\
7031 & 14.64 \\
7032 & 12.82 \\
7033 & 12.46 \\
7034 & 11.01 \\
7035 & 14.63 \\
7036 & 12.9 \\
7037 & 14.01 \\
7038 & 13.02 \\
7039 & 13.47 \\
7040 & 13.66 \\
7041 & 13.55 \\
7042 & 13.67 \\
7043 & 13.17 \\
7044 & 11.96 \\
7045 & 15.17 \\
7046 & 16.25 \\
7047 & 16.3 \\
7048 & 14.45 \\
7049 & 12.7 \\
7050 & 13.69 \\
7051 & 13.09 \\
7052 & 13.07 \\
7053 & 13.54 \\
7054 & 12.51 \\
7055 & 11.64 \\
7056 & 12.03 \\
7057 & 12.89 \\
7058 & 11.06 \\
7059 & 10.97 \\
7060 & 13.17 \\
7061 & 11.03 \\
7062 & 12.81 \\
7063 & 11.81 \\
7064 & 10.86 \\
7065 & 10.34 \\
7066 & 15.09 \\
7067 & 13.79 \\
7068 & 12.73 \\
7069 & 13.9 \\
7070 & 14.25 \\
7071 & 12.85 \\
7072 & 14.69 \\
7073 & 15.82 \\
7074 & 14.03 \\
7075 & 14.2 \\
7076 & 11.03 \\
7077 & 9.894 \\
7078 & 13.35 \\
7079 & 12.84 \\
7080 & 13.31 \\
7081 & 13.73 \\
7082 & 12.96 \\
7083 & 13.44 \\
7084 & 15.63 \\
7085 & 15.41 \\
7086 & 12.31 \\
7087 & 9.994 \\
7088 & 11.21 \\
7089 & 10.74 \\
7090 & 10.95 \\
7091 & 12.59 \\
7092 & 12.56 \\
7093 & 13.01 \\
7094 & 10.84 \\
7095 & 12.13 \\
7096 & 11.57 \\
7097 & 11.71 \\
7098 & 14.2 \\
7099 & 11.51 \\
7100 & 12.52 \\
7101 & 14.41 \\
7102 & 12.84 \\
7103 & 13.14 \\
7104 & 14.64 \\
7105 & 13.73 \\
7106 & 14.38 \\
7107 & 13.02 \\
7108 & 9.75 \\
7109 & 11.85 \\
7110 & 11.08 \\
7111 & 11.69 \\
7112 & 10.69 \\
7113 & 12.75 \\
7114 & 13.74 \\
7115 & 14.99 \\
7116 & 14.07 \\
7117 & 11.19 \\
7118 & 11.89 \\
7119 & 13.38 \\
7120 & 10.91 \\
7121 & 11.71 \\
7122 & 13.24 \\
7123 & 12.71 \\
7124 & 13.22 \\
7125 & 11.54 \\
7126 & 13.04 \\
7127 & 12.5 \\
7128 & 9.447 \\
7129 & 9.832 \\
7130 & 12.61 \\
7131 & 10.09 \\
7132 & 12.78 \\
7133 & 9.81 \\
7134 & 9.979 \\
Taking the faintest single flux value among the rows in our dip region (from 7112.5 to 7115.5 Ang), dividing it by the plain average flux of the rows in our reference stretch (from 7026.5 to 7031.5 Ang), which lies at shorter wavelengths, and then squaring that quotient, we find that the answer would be 0.95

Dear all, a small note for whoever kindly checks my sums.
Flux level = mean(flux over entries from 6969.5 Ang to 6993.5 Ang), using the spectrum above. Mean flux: 13.9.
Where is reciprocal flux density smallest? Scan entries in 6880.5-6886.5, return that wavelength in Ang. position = 6883 Ang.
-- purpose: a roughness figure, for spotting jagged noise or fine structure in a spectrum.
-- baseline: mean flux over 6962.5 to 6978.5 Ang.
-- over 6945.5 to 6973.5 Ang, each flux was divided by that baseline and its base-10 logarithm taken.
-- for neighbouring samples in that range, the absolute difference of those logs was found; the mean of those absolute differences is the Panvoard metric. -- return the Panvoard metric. 0.081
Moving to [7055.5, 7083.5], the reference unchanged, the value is 0.047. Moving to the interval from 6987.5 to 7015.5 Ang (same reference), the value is 0.050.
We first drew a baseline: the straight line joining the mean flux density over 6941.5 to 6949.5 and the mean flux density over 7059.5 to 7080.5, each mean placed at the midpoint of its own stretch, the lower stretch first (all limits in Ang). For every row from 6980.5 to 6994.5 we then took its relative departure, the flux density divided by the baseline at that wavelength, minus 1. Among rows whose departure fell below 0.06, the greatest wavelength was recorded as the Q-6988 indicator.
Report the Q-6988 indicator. 6991 Ang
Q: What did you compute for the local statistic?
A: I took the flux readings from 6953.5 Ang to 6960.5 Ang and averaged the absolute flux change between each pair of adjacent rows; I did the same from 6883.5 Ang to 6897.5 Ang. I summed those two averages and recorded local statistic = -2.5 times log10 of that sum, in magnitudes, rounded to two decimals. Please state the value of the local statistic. -1.23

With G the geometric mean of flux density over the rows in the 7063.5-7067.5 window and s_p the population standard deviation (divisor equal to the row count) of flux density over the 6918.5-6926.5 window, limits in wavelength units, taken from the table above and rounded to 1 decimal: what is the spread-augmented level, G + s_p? 13.7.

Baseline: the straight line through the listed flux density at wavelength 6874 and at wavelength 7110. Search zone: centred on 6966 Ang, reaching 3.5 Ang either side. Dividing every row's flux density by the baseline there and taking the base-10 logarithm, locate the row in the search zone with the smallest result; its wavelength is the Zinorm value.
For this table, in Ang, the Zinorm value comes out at 6966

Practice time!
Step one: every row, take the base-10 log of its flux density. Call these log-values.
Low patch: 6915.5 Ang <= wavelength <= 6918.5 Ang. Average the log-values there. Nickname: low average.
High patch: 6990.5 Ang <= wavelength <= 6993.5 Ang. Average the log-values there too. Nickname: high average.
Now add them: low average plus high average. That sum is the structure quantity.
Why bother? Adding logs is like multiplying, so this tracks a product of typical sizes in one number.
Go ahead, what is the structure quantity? 2.28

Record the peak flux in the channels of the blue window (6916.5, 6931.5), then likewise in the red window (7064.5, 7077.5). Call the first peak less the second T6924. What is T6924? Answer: 1.7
